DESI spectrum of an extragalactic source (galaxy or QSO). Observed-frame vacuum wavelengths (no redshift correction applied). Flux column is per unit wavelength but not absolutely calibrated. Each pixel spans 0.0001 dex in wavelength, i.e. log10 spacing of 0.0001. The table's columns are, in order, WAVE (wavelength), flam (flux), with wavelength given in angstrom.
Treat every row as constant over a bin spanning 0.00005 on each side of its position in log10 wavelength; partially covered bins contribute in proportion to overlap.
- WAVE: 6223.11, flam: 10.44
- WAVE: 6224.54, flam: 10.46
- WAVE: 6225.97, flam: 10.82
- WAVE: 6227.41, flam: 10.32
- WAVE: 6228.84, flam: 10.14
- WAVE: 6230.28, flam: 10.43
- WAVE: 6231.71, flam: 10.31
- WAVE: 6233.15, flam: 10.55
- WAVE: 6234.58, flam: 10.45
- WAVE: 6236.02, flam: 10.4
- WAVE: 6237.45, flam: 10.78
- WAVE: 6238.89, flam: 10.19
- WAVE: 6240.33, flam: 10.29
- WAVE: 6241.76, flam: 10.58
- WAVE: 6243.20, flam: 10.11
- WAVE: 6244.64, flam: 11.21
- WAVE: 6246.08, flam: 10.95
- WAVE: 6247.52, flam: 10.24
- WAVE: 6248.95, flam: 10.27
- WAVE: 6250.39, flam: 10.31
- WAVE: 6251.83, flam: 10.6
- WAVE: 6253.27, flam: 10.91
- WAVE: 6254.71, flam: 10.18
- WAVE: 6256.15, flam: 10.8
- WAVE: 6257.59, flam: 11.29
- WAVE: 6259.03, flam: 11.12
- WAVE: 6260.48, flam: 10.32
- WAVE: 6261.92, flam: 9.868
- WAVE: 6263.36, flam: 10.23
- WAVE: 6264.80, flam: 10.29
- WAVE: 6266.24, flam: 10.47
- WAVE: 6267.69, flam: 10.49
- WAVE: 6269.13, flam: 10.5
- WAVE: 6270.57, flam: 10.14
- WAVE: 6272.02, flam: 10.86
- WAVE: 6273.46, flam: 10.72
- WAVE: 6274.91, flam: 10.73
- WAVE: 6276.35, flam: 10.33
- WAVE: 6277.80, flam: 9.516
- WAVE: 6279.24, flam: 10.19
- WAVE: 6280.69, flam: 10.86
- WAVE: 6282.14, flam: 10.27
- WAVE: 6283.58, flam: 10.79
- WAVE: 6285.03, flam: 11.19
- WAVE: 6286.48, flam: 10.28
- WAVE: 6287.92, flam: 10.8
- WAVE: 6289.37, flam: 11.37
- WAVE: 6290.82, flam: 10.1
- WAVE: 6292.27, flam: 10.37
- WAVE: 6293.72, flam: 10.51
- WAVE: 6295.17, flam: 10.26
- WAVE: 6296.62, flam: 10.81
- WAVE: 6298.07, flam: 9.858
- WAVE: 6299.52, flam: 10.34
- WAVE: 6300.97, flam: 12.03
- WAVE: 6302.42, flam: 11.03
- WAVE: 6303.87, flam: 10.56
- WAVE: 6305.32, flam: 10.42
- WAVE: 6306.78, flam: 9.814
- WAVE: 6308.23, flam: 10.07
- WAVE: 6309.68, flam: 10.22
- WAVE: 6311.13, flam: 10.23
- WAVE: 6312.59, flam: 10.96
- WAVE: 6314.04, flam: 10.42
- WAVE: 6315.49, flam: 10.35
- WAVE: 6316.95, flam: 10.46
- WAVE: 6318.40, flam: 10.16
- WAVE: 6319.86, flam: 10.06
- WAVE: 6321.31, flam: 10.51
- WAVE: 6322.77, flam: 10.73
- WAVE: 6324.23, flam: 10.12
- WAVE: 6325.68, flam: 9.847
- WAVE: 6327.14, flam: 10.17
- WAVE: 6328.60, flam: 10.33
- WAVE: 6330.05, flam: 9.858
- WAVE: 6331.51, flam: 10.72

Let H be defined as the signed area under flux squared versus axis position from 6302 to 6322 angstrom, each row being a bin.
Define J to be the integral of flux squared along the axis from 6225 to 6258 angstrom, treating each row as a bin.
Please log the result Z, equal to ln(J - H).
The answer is 7.3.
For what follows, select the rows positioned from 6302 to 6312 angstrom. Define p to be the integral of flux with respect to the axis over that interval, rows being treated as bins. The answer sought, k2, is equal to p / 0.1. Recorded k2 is 1032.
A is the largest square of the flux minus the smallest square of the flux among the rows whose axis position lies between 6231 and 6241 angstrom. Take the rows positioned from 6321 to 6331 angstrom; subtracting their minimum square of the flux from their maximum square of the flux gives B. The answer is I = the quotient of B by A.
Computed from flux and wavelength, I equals 1.47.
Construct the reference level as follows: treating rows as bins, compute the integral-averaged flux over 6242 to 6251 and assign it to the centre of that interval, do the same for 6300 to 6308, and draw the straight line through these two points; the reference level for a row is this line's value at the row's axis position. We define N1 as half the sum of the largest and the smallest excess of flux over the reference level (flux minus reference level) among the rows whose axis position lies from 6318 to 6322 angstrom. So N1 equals -0.5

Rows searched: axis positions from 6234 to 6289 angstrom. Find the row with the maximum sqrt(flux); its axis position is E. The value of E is 6257.59 angstrom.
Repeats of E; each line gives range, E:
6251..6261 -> 6257.59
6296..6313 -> 6300.97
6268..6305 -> 6300.97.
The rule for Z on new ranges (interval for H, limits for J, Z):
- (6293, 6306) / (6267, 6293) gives 7.3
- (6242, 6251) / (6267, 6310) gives 8.2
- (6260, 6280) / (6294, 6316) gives 5.7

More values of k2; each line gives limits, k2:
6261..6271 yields 1030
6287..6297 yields 1059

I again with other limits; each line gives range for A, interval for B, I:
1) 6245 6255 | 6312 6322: 1.16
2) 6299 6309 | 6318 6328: 0.38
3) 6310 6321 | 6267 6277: 0.80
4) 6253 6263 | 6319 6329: 0.60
